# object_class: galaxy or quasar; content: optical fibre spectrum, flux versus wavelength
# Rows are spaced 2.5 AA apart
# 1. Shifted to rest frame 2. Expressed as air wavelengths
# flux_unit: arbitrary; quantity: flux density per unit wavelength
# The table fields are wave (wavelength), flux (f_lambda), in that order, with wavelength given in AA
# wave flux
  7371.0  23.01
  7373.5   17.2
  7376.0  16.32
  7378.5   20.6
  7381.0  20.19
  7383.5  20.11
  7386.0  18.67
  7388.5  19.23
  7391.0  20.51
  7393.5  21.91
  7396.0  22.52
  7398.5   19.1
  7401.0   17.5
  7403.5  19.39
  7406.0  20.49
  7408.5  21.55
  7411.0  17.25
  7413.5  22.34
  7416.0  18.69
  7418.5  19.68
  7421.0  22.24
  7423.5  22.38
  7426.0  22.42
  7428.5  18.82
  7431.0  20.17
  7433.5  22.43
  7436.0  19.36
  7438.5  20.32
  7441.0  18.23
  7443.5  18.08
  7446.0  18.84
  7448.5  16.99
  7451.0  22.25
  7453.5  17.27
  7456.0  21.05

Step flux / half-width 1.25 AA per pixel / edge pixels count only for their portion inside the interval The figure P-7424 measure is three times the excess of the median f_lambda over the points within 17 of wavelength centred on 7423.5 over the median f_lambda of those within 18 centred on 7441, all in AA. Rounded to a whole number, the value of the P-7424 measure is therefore 4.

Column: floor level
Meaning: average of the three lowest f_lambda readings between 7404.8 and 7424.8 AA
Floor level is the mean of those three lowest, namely 18.5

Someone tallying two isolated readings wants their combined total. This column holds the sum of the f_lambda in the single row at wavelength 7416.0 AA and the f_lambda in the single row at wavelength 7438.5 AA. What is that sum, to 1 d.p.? 39.0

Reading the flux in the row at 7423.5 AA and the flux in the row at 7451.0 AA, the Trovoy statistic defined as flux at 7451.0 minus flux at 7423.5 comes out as 0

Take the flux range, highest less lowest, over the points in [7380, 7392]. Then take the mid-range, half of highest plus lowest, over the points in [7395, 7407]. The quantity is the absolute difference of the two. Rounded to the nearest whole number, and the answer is 18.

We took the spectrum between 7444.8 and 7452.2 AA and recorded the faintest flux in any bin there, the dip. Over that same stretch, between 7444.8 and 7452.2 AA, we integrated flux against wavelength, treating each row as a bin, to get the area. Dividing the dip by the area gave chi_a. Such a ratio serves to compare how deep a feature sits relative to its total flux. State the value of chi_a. 0.12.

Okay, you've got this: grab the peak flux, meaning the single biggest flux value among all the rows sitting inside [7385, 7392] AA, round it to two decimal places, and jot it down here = 20.51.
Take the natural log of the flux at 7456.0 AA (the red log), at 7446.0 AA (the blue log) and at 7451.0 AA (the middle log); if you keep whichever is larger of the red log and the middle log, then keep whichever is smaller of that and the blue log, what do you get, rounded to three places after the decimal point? 2.936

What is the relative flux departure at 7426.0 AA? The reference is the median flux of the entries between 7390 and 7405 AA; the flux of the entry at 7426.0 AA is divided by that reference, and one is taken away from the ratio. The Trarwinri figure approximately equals 0.12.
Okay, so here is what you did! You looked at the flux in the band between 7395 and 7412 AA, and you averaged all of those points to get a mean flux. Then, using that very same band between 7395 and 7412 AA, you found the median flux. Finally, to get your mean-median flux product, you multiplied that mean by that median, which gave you 382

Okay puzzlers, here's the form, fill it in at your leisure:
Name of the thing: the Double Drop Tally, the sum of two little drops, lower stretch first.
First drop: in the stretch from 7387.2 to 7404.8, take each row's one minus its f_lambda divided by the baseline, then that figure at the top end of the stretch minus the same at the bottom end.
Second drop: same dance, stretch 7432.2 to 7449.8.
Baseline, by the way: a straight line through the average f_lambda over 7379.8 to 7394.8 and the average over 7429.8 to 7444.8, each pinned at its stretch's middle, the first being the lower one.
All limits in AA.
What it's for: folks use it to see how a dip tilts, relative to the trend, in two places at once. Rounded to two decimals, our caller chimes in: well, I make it 0.26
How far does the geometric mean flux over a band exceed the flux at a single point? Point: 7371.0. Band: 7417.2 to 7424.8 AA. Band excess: -1.6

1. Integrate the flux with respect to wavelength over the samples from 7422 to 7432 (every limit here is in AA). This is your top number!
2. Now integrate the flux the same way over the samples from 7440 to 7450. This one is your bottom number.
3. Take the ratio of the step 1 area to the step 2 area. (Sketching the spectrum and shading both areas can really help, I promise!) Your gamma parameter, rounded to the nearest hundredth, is 1.16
